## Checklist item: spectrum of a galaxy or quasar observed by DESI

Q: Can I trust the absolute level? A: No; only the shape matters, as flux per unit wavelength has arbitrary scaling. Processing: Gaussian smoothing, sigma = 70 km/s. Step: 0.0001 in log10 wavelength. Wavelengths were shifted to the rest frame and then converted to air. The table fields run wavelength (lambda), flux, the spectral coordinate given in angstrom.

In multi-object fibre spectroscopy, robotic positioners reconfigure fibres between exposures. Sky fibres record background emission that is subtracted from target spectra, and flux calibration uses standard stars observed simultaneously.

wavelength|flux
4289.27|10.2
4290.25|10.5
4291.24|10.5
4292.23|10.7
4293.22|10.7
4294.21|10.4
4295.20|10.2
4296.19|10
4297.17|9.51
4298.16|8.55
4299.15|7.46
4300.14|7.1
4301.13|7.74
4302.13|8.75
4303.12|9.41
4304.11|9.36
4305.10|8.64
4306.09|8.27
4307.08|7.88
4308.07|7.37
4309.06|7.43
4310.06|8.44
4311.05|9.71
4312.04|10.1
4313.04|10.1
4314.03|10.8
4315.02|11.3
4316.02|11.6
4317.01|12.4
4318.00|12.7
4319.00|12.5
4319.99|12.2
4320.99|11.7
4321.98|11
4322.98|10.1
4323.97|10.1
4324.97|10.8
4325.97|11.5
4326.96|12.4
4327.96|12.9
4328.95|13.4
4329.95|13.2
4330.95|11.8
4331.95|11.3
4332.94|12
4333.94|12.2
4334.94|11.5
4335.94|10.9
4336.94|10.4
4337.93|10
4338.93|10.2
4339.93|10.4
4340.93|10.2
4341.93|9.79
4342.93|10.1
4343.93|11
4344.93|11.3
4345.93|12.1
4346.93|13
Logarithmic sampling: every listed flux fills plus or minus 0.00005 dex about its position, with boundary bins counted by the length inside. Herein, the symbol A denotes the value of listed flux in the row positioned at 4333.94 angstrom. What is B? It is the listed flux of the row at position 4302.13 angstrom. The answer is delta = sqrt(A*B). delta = 10.3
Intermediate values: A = 12.2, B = 8.75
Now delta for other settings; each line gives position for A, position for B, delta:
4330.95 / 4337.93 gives 10.9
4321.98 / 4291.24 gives 10.7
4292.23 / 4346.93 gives 11.8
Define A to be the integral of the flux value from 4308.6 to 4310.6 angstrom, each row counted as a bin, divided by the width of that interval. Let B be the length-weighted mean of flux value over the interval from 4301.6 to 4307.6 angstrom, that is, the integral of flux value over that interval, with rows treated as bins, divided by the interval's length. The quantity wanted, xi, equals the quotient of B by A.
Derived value 1.09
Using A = 8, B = 8.7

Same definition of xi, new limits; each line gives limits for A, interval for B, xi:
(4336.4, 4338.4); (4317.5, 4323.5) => 1.14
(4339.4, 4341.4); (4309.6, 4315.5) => 0.98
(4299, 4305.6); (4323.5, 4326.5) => 1.29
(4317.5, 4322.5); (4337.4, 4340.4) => 0.85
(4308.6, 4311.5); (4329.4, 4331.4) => 1.47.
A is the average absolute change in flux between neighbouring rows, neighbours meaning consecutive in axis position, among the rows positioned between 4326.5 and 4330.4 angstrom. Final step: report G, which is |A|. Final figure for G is 0.40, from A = 0.40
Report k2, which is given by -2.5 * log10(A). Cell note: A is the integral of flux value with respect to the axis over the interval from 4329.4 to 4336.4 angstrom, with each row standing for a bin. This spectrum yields -4.8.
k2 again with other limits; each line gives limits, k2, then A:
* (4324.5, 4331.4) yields -4.8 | 85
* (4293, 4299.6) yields -4.5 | 63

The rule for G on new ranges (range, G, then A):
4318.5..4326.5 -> 0.54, 0.54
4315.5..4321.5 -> 0.42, 0.42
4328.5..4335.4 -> 0.62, 0.62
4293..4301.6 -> 0.53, 0.53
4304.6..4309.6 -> 0.33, 0.33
